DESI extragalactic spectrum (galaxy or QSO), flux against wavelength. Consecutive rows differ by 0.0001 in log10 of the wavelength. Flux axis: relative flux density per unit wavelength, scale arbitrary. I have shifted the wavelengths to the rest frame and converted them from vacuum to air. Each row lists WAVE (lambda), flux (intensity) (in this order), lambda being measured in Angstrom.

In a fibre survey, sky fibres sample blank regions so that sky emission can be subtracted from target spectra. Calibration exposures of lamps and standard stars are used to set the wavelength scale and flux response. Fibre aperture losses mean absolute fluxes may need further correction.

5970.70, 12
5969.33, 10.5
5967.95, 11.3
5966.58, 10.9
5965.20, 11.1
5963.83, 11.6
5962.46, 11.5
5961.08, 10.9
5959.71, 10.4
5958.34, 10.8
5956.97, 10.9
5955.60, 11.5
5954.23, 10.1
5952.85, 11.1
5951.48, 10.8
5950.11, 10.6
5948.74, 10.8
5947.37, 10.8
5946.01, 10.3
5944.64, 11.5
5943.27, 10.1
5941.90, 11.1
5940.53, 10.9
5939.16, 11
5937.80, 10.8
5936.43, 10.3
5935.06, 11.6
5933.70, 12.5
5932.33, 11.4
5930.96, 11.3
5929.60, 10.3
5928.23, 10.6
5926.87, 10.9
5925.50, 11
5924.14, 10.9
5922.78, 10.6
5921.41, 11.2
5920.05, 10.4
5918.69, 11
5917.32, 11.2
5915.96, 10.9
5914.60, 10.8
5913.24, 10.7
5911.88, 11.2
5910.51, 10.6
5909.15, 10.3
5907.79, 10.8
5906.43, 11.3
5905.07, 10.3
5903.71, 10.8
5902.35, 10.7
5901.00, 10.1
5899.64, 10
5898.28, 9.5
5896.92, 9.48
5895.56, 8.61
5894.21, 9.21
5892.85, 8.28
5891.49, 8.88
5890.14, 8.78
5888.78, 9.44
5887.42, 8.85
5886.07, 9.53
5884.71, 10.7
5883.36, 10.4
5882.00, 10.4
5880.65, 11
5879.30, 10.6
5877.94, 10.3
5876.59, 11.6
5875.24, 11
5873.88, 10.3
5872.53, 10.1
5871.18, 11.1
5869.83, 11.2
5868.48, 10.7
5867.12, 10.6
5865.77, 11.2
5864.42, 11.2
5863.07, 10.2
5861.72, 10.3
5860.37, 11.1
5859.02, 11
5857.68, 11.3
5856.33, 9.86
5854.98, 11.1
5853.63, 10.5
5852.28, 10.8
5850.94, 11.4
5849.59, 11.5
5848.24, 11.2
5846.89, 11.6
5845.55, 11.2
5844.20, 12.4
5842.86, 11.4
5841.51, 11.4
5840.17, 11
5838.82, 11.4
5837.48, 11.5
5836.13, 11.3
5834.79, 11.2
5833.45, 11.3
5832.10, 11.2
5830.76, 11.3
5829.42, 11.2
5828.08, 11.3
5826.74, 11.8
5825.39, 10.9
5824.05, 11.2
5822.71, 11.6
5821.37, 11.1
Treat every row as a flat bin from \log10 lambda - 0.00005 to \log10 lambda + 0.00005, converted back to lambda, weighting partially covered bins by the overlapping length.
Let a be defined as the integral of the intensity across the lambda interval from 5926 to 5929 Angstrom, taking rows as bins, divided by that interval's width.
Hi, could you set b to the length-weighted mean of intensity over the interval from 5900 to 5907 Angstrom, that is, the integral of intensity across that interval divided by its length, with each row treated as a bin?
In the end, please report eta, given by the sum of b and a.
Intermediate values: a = 10.73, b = 10.6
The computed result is 21.3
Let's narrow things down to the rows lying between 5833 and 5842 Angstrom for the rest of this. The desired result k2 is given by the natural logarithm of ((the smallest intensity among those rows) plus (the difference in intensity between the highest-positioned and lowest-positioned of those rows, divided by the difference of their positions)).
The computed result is 2.40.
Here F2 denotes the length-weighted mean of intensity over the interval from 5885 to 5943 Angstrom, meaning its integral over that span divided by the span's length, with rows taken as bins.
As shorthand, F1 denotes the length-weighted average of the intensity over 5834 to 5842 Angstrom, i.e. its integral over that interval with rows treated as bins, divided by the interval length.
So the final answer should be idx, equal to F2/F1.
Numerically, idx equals 0.92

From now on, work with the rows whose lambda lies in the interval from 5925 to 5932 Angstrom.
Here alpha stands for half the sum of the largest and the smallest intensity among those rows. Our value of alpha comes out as 10.8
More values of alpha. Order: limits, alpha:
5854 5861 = 10.6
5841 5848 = 11.8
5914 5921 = 10.8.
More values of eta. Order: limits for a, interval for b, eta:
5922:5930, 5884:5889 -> 20.4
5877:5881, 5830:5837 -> 21.9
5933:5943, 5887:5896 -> 20.0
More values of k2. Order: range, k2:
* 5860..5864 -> 2.29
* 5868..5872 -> 2.38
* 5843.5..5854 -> 2.33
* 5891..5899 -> 2.12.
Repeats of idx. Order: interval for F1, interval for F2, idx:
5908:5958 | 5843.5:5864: 1.01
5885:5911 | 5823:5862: 1.15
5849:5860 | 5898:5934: 0.99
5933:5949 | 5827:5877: 1.01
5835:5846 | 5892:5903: 0.83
